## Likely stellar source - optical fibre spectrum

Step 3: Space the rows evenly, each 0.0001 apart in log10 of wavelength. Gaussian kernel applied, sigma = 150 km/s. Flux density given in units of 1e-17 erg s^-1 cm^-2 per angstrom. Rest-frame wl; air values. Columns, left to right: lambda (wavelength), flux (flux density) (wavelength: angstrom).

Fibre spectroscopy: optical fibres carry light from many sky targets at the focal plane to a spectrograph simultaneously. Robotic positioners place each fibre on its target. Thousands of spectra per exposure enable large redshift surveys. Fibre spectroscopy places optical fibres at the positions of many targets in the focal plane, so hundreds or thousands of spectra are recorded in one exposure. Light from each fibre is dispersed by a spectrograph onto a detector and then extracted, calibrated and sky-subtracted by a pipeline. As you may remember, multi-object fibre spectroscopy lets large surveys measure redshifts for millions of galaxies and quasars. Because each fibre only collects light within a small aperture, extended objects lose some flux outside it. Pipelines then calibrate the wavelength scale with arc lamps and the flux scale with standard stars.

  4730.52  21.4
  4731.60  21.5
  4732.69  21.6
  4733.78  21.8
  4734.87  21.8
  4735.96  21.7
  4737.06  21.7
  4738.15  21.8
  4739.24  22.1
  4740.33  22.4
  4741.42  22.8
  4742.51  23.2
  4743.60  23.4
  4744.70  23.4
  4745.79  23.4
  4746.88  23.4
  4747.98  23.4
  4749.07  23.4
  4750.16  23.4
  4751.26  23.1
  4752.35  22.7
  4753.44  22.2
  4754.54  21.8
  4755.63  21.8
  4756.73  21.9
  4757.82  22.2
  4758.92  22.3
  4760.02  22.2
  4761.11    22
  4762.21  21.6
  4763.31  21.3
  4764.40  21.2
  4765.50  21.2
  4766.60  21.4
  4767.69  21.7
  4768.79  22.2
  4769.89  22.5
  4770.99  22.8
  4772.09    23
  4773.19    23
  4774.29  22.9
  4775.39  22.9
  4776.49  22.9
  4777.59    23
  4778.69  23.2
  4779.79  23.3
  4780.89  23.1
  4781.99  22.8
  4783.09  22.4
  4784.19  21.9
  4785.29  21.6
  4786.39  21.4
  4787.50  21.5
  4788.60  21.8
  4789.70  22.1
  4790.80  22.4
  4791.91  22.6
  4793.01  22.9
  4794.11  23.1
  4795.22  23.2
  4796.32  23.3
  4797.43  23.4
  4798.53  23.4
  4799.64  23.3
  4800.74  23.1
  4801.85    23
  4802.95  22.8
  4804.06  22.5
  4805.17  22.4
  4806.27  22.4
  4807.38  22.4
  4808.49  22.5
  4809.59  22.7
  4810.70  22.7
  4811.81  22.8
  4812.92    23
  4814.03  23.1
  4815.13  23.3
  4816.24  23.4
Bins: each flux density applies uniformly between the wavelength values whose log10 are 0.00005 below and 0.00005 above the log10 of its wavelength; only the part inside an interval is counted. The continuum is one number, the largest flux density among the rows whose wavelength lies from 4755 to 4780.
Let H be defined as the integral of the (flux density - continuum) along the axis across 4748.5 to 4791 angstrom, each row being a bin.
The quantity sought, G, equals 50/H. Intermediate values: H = -42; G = -1.2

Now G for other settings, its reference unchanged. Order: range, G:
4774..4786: -7.0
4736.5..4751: -8.9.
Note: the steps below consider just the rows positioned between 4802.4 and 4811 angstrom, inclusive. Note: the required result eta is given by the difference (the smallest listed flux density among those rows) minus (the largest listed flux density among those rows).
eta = -0.4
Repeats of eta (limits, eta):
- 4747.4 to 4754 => -1.2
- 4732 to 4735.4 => -0.2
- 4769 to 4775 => -0.5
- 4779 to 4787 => -1.9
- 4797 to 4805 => -0.9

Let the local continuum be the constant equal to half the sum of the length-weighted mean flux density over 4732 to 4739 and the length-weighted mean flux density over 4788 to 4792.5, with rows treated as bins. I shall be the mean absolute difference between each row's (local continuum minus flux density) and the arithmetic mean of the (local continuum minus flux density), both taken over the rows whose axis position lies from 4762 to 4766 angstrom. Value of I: 0.1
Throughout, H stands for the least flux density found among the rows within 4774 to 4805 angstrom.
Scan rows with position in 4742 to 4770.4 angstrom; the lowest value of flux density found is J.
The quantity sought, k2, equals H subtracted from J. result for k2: -0.2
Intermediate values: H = 21.4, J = 21.2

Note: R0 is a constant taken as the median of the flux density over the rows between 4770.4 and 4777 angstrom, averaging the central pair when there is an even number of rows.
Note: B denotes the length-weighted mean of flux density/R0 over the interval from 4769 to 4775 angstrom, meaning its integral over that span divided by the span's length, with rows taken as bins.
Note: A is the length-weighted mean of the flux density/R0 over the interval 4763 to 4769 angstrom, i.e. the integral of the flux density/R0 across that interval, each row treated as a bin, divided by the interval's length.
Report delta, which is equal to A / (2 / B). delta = 0.467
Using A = 0.94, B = 0.995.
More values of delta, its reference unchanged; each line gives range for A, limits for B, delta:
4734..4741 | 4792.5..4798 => 0.485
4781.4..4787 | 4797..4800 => 0.491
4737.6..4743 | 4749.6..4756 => 0.483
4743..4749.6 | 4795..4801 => 0.520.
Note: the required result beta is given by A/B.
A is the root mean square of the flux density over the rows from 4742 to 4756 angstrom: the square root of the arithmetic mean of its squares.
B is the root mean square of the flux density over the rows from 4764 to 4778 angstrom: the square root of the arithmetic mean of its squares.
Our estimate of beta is 1.03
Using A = 23.0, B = 22.4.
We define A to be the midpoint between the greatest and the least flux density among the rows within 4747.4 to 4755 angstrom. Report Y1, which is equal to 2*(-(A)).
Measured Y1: -45.20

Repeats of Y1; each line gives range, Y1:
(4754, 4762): -44.10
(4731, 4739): -43.30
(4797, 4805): -45.90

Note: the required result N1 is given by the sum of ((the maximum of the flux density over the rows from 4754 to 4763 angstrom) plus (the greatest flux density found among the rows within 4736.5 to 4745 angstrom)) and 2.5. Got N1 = 48.2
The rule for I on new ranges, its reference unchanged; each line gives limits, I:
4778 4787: 0.6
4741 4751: 0.1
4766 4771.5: 0.5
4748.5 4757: 0.6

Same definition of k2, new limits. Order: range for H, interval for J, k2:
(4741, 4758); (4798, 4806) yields 0.6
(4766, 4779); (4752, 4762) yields 0.4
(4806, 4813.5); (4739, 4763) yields -0.8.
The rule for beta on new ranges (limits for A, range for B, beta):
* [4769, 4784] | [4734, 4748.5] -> 1.01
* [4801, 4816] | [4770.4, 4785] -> 0.99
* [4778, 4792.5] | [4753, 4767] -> 1.02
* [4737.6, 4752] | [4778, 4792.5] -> 1.03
